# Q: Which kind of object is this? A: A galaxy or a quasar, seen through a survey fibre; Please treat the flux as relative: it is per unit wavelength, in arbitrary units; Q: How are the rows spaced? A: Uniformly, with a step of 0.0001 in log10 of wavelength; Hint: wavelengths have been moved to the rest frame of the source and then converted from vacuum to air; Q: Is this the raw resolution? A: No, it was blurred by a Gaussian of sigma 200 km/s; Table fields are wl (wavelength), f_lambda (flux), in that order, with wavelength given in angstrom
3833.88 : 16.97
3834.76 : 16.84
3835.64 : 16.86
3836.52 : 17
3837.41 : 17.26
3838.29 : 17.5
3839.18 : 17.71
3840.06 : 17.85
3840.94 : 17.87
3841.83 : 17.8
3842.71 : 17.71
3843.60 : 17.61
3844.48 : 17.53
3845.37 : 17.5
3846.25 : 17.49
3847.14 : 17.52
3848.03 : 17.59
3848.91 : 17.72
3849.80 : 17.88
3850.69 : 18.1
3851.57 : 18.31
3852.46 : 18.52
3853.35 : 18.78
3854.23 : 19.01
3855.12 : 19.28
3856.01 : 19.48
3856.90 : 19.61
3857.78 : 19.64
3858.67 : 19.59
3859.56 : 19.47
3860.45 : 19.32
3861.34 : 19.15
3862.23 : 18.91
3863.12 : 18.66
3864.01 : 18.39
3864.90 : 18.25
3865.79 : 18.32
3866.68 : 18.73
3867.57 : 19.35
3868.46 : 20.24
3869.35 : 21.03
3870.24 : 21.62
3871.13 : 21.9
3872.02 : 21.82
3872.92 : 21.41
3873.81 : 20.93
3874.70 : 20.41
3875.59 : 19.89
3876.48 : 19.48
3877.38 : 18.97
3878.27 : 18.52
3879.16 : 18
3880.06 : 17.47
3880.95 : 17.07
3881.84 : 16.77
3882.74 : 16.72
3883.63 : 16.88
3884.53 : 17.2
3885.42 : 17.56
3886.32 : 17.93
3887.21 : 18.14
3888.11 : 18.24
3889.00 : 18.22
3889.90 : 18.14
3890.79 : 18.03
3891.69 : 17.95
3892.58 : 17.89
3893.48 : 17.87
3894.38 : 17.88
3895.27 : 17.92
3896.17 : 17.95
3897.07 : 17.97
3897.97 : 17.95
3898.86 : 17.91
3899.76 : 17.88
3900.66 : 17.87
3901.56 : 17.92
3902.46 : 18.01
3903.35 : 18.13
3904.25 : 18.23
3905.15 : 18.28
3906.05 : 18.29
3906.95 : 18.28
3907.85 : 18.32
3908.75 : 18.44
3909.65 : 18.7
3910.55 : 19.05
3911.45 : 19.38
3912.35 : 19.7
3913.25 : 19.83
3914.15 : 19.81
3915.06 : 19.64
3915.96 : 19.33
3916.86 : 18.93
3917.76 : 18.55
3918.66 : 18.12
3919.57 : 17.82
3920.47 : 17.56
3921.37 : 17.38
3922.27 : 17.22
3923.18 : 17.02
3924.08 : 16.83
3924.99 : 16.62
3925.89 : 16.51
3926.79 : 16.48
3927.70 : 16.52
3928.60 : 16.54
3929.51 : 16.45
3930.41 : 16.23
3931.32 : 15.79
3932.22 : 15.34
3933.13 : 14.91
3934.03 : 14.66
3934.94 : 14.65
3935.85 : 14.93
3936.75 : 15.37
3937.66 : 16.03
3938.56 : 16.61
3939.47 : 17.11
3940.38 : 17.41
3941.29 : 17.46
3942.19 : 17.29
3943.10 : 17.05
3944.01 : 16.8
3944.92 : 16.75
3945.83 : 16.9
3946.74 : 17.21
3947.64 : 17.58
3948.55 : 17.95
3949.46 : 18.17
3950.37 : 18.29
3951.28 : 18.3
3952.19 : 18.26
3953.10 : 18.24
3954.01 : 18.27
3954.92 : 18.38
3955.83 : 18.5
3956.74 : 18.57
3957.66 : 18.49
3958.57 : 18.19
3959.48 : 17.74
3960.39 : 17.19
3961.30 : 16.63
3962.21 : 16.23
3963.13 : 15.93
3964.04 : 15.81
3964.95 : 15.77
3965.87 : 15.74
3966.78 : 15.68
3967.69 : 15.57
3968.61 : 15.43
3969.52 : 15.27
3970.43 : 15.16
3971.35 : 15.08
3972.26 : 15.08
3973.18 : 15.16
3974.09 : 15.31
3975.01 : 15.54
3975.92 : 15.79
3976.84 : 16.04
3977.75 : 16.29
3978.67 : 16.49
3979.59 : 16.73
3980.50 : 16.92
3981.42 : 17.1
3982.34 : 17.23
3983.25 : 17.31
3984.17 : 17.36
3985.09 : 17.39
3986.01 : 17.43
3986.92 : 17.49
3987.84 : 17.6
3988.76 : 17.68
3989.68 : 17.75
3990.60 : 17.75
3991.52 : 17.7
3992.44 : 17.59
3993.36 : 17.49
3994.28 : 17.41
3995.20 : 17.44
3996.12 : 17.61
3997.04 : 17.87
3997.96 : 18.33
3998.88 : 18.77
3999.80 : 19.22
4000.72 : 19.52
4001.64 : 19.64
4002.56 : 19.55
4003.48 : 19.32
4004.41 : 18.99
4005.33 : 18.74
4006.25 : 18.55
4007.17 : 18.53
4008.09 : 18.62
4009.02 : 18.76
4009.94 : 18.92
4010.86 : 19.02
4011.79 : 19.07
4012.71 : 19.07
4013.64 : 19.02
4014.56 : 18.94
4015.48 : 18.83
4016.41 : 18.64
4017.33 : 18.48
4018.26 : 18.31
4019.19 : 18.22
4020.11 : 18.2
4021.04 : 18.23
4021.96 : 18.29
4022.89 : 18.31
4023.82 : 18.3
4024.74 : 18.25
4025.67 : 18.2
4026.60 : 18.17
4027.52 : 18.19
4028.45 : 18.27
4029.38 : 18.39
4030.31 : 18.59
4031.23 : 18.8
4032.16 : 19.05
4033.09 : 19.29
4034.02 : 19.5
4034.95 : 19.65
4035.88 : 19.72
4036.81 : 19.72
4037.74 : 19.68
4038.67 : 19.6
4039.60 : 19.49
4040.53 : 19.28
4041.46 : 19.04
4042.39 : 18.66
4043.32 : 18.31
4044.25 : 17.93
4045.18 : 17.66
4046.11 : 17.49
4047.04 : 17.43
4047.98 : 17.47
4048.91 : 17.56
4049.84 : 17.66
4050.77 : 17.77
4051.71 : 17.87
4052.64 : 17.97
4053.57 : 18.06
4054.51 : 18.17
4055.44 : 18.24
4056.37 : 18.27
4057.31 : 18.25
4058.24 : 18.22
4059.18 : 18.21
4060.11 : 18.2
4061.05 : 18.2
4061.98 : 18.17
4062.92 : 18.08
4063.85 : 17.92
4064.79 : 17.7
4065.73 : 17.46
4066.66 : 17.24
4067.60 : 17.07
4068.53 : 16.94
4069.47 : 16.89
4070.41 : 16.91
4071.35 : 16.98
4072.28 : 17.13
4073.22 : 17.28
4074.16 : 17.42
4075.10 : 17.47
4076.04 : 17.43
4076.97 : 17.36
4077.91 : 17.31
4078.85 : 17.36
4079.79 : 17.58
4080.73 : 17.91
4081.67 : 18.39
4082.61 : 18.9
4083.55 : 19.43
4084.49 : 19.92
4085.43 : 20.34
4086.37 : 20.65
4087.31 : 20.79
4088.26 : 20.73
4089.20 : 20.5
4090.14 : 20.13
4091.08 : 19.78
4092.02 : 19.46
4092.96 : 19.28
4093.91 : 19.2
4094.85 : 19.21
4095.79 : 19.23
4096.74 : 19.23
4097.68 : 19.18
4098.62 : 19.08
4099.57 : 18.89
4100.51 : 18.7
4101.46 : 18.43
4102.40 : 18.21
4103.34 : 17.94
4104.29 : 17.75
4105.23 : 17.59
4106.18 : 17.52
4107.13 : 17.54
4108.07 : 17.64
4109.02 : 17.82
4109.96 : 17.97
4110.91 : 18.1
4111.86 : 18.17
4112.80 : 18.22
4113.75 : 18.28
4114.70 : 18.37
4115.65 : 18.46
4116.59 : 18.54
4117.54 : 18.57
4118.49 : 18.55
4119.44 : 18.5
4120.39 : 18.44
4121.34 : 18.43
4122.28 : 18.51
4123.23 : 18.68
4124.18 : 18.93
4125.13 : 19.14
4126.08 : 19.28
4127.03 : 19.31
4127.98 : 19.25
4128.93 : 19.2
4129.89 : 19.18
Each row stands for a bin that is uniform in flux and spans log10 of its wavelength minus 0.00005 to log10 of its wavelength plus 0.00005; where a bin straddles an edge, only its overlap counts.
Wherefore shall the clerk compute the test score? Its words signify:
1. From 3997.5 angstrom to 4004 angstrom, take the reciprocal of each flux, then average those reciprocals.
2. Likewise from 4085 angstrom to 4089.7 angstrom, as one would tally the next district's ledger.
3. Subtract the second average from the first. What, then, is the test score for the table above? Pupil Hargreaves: 0.0036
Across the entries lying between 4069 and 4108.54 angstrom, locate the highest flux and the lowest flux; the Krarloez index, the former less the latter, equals 3.9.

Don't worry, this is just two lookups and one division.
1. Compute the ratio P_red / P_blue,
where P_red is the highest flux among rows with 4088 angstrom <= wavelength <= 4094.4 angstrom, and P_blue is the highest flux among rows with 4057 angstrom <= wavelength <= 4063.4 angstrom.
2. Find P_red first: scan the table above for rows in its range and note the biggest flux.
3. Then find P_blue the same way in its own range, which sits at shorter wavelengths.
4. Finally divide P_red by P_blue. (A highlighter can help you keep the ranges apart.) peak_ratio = 1.14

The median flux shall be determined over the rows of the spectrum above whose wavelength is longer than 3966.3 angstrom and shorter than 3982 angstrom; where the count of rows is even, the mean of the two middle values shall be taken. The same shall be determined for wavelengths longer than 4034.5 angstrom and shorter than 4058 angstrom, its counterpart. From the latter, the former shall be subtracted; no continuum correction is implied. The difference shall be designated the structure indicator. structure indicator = 2.7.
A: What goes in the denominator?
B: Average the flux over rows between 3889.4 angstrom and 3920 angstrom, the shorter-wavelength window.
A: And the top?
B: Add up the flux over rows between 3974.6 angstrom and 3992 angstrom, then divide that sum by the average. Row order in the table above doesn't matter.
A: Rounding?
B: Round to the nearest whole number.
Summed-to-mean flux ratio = 18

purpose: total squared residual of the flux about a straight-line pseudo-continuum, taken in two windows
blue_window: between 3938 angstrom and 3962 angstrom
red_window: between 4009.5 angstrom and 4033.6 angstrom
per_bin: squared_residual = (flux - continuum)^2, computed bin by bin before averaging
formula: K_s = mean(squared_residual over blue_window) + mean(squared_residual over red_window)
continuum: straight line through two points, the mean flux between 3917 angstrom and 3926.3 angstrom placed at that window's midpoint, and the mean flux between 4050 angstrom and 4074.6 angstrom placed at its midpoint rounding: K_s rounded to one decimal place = 1.5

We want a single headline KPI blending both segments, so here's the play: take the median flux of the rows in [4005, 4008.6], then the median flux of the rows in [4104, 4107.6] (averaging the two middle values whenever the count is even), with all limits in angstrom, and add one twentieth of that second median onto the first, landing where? 19.46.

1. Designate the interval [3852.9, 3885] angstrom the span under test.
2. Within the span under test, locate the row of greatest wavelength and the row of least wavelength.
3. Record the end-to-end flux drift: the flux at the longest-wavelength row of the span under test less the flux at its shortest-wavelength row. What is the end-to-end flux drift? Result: -1.6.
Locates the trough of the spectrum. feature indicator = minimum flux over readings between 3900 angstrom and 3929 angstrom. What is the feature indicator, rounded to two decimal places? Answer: 16.48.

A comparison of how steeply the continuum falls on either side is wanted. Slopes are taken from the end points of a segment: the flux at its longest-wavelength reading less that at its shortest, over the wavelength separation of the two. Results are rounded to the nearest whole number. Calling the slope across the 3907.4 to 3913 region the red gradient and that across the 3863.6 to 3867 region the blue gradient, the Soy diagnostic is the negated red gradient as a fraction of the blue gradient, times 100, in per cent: -241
